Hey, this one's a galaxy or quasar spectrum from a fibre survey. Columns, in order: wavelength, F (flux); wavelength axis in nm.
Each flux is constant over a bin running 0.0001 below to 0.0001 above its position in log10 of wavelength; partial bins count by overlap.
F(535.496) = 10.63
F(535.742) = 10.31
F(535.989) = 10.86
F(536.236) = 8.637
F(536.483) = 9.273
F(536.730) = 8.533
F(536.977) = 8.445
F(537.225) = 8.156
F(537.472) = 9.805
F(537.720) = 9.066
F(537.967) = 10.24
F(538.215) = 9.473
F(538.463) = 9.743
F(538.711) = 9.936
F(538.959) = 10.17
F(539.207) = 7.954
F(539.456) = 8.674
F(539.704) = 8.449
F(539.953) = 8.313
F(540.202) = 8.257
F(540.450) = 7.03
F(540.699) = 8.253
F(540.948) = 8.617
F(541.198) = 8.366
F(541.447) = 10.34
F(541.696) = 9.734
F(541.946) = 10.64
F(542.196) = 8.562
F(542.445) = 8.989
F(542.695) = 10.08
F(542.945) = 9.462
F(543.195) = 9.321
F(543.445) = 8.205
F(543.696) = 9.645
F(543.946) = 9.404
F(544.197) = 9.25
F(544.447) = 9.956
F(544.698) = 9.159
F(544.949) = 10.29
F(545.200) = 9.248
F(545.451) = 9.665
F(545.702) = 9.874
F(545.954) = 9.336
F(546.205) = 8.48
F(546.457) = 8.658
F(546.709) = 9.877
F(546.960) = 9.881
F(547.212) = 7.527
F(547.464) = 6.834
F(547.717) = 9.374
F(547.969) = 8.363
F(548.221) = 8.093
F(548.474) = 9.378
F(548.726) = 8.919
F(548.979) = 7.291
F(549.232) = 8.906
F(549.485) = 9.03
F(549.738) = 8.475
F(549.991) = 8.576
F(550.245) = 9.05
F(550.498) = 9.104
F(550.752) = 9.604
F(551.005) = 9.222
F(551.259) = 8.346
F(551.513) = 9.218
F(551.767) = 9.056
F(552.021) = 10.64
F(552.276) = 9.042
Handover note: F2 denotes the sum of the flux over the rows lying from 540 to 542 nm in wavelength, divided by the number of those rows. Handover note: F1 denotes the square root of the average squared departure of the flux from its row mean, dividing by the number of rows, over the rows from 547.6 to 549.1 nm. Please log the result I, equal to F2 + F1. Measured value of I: 9.6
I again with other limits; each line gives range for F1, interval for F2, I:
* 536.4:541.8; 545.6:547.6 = 9.7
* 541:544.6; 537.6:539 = 10.5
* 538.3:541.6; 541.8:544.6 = 10.3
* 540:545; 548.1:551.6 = 9.7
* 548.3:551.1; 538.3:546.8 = 9.8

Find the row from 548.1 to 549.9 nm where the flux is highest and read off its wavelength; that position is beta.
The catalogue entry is 548.474 nm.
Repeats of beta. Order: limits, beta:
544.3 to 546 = 544.949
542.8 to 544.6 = 544.447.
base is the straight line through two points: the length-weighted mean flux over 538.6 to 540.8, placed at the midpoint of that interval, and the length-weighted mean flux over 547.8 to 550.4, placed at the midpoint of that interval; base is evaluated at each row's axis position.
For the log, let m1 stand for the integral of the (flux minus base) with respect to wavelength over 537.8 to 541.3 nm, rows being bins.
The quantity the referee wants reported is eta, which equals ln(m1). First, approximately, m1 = 0.9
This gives -0.1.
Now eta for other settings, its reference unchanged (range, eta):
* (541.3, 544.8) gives 1.1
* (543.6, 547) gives 1.1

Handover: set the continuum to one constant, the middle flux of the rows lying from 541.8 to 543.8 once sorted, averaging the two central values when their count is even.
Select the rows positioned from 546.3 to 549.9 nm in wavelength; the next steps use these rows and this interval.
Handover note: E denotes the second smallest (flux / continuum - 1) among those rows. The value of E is -0.224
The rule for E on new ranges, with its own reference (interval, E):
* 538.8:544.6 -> -0.153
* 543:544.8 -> -0.025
